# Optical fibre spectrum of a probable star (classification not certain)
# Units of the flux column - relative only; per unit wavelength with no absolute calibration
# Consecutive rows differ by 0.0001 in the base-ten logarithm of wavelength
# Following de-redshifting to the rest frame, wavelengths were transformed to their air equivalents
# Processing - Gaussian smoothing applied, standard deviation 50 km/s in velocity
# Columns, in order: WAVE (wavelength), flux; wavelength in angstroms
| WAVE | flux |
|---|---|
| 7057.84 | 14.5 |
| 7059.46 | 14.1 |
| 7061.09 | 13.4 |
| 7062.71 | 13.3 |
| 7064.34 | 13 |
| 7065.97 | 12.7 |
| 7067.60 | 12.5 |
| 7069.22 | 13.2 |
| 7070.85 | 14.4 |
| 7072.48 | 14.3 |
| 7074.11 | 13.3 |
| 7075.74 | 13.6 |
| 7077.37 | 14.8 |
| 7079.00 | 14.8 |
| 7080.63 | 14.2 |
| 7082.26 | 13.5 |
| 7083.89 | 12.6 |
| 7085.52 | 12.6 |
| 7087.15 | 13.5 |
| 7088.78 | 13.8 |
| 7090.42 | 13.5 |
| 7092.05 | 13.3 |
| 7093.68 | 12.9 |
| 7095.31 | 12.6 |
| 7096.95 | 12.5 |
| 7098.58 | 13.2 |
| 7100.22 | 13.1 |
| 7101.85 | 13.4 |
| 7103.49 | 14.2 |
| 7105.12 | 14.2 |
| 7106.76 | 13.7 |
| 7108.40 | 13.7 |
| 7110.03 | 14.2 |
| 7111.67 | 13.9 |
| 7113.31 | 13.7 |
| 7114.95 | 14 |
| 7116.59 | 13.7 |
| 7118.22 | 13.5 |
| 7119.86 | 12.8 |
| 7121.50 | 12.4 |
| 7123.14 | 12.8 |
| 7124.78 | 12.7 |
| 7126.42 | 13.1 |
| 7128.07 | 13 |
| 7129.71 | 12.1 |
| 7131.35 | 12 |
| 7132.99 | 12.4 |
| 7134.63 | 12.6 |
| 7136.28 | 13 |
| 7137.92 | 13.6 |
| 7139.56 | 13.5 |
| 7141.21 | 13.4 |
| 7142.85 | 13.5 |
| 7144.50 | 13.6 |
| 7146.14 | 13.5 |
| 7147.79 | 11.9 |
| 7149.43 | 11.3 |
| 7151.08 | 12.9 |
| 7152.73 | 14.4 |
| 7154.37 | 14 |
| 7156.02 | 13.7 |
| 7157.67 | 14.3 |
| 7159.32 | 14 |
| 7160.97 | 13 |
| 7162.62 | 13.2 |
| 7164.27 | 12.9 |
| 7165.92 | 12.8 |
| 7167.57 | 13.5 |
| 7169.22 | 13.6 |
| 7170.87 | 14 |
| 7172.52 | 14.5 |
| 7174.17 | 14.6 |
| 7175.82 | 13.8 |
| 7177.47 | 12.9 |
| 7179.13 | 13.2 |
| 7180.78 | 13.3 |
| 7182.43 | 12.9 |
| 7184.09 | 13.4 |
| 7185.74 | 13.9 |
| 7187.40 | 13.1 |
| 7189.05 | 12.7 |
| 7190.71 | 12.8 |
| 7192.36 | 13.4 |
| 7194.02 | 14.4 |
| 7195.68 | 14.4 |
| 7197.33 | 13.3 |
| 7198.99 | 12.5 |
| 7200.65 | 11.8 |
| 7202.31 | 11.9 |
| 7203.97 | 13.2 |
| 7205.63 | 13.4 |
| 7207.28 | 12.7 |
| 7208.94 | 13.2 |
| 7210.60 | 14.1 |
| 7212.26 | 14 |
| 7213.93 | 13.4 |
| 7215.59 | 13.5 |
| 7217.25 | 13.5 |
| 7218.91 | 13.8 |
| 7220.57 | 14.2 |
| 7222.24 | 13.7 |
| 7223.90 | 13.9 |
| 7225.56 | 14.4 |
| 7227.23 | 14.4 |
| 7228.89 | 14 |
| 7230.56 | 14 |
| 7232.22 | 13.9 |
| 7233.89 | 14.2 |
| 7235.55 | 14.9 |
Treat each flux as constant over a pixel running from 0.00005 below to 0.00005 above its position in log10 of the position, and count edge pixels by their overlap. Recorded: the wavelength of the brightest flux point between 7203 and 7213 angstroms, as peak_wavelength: 7210.60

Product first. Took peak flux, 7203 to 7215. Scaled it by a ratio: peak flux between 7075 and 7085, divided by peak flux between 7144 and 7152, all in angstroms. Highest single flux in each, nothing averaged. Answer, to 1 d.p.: 15.3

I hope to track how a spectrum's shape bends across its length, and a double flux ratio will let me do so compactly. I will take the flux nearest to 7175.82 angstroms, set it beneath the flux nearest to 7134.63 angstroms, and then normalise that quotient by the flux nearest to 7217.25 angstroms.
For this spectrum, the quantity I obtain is 0.0676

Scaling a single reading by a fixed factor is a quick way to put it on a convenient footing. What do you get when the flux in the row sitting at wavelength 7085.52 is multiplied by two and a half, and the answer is 31.5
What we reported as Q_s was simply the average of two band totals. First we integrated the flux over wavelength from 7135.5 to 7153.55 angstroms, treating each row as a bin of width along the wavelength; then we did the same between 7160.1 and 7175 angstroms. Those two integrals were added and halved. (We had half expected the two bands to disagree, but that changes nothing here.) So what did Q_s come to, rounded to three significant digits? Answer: 220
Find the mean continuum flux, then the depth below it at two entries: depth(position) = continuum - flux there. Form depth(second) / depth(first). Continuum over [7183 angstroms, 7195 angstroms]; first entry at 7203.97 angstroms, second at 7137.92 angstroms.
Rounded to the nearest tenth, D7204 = -1.2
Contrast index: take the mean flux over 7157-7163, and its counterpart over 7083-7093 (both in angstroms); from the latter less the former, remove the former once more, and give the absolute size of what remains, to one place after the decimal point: 14.0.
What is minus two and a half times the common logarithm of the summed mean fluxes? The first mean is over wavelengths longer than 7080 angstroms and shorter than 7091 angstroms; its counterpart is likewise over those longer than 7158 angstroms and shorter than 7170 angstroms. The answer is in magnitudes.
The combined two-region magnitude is -3.57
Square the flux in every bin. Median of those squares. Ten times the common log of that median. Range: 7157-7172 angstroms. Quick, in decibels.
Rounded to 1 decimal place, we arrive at 22.6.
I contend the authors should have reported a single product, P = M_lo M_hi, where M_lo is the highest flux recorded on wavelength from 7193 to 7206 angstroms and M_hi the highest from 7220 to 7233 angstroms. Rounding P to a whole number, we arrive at 207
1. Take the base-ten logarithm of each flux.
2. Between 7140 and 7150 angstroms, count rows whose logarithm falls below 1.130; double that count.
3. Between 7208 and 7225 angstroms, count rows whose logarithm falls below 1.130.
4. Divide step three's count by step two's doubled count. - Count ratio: 0.3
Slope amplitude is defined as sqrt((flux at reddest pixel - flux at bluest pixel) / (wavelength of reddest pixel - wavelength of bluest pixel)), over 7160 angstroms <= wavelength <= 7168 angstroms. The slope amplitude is 0.28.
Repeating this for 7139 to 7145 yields 0.14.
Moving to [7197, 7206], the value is 0.11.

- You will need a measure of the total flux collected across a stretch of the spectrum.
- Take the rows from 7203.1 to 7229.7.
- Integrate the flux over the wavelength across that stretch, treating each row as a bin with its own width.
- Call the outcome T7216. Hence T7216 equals 365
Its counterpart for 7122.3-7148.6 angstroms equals 340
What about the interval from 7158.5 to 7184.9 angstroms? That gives 356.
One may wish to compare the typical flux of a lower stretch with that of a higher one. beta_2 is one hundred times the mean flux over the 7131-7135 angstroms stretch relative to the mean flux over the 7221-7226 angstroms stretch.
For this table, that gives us 88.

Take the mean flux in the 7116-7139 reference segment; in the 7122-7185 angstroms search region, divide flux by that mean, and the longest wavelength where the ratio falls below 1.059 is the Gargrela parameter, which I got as 7184.09 angstroms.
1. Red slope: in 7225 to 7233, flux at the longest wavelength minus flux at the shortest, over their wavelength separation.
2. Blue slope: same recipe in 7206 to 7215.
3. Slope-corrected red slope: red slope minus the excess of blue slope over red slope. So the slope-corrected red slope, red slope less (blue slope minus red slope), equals -0.26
